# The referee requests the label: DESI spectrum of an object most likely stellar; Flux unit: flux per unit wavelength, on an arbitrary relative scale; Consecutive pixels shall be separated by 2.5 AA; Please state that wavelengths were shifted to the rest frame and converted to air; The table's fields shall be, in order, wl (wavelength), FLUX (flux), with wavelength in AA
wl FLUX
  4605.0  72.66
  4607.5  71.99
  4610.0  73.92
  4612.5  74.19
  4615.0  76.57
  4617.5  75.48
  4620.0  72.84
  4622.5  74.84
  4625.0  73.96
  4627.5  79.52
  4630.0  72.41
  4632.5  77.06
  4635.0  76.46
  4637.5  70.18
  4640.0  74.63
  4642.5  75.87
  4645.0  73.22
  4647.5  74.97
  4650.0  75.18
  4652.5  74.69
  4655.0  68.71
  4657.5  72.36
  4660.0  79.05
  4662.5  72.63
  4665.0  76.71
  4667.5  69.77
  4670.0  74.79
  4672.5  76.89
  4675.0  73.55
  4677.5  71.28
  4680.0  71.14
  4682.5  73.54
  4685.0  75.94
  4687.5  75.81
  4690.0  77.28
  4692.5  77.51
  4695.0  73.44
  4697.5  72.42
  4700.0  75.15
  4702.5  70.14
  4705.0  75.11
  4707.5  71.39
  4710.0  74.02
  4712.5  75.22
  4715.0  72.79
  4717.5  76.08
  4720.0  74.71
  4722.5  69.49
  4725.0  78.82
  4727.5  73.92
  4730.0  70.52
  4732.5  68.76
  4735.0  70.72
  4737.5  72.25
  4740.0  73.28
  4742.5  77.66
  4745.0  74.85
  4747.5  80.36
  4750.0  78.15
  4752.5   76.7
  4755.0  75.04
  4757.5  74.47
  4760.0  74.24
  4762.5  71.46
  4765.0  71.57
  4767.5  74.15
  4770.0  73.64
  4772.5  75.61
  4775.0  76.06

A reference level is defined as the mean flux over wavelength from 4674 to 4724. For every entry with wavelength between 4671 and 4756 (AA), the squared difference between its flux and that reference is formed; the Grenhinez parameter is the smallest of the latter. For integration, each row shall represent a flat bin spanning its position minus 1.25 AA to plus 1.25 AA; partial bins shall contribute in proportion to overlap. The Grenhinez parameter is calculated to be 0.01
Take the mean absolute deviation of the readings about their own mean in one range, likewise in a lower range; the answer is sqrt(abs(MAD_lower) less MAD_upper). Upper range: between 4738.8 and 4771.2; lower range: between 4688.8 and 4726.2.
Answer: 0.42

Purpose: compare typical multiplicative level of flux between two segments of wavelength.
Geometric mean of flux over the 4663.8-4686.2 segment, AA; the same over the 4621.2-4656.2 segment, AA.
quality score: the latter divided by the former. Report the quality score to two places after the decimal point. 1.01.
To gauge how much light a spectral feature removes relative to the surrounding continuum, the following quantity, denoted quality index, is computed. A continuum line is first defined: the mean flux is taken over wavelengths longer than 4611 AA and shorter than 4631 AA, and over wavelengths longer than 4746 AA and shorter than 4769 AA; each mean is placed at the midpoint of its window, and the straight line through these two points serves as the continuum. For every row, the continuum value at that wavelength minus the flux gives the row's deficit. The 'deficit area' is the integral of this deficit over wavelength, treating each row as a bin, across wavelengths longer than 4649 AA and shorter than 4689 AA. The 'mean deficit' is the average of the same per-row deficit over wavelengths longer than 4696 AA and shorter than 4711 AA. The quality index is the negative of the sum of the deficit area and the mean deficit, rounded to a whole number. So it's -48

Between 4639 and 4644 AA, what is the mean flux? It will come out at 75.2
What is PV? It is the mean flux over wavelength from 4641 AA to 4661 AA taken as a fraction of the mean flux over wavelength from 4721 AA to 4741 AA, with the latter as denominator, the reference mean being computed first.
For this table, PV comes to 1.03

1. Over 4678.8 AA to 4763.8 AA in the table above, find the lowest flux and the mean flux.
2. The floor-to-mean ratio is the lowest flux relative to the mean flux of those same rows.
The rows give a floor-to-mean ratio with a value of 0.927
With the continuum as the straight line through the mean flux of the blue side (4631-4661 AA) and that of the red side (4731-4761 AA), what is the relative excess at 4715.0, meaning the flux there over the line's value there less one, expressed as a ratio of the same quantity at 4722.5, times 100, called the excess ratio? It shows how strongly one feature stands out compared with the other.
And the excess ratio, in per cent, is 35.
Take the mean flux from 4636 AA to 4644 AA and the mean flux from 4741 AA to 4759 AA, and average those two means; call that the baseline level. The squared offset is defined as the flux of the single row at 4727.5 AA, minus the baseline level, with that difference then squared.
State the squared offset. 1.5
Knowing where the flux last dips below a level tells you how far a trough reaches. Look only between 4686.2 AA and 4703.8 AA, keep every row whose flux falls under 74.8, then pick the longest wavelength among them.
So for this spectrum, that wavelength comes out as 4702.5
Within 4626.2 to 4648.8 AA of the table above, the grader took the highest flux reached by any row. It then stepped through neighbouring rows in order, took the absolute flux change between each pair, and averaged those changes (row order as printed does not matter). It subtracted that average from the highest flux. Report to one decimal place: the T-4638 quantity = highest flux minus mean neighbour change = 75.9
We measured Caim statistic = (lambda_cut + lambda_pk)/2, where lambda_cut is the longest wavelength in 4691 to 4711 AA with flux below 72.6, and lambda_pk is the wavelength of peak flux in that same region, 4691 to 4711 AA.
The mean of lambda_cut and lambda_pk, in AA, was 4700.0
